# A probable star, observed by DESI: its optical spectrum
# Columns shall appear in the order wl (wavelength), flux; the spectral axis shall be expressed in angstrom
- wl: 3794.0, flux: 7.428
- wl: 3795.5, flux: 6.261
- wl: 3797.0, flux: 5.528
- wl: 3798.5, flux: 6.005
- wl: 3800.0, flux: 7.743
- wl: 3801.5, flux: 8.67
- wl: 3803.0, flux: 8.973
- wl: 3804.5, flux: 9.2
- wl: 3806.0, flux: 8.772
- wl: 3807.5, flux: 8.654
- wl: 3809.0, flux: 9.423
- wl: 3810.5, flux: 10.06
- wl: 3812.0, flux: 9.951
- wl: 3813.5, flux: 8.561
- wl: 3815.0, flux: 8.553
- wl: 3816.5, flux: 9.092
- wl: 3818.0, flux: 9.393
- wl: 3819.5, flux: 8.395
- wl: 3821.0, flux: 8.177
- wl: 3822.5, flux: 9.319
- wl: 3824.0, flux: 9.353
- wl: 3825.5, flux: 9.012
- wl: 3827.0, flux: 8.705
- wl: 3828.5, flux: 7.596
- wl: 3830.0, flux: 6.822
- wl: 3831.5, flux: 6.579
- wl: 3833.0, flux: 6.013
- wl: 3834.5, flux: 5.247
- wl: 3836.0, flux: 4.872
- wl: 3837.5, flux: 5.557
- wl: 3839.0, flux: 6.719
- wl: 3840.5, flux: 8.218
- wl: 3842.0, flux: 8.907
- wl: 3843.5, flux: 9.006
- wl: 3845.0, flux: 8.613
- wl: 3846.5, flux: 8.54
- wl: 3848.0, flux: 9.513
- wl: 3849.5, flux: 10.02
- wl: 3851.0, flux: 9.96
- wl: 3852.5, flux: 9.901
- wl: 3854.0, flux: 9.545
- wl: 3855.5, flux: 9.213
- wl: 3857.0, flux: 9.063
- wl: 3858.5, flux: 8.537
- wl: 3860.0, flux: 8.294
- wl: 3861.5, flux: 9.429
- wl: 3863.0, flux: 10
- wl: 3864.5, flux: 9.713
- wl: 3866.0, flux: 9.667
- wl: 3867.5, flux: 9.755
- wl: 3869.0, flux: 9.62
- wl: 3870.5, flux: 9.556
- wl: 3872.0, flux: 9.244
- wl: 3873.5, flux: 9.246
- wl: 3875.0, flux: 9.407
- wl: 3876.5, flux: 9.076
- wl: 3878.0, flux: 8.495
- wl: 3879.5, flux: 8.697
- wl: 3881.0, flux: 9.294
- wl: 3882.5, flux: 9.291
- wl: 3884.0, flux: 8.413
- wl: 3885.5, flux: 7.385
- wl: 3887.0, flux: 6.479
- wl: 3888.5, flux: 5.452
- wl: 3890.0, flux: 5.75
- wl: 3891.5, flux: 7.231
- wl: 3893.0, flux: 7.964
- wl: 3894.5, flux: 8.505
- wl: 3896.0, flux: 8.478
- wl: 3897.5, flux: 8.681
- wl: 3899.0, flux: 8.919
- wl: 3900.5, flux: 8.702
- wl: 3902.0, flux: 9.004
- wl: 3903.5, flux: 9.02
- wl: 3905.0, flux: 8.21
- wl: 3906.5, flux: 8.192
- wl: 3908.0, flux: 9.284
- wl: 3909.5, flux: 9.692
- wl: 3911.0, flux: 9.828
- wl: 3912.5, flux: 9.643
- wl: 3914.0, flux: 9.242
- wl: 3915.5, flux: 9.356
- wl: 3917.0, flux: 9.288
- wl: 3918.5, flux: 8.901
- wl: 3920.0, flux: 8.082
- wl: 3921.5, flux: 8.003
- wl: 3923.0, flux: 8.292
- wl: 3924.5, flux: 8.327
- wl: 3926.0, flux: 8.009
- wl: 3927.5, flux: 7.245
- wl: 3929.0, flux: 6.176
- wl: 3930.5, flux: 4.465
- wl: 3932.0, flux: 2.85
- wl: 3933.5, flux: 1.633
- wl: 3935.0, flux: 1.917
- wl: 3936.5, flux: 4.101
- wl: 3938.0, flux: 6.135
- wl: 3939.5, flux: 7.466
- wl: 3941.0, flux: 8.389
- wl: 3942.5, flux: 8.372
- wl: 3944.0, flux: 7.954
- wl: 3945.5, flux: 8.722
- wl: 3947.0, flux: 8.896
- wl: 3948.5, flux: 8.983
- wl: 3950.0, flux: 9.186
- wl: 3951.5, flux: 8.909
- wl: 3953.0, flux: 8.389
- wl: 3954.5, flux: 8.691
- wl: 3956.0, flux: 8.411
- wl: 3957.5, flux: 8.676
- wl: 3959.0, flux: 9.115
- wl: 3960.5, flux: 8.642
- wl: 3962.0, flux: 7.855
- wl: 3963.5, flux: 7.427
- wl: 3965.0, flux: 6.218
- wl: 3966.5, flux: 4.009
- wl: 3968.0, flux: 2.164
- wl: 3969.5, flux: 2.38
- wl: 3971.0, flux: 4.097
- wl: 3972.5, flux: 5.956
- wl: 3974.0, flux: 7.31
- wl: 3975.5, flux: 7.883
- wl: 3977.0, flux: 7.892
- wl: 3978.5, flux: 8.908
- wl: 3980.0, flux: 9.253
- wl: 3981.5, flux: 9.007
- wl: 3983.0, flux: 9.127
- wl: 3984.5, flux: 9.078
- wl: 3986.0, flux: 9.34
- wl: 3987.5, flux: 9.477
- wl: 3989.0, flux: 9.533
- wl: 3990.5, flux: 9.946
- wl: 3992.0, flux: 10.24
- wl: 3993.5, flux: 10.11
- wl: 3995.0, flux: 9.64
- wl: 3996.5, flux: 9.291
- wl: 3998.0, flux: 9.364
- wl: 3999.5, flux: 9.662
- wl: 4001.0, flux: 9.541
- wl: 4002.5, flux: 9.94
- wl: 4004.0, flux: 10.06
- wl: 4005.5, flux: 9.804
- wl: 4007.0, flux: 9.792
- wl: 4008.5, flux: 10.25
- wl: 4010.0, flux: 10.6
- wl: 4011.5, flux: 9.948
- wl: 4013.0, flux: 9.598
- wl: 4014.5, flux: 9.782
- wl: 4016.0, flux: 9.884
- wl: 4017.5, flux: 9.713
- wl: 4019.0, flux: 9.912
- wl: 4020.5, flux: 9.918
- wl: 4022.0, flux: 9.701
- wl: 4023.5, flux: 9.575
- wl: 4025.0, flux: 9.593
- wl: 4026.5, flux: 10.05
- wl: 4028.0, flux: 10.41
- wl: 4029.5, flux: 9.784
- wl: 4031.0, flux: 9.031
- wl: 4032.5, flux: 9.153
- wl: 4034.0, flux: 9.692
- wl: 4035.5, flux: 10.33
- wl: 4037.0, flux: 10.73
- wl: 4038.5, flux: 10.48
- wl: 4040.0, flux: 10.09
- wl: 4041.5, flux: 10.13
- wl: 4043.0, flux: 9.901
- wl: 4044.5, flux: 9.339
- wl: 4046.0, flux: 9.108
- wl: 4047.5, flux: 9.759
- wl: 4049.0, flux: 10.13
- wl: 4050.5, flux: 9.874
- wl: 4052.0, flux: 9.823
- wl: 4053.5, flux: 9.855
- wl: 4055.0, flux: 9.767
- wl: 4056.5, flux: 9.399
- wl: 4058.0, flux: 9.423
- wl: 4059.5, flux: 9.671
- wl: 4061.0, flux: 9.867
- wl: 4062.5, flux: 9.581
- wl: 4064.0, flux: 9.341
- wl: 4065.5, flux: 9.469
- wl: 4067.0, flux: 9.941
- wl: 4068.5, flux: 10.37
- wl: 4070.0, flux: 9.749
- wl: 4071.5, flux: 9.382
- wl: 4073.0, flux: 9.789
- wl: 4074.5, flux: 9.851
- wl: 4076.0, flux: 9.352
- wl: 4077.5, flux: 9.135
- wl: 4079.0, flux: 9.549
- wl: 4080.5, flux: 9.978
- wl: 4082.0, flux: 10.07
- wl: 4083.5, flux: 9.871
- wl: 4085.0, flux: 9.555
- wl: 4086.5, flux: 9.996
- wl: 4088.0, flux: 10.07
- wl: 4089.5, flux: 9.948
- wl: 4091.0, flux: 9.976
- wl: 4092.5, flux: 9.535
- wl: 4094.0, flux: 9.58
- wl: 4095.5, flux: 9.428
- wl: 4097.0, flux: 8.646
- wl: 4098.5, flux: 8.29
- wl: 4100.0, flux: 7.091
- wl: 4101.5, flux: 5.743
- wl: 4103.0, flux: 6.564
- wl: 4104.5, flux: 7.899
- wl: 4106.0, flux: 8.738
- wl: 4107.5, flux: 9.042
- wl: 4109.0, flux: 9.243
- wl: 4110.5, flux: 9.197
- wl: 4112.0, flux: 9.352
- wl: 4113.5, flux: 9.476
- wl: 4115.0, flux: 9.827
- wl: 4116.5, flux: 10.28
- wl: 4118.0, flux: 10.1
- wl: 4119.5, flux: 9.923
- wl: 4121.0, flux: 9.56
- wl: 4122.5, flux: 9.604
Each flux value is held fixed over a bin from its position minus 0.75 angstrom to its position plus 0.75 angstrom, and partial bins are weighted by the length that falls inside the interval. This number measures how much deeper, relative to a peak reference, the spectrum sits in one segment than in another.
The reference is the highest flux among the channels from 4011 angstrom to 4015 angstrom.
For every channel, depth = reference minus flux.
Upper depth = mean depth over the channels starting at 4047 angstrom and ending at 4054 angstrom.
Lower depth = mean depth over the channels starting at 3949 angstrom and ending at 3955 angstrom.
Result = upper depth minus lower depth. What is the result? -1.1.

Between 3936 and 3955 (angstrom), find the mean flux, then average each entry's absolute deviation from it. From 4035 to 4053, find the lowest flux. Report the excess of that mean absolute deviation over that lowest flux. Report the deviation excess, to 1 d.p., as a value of -8.1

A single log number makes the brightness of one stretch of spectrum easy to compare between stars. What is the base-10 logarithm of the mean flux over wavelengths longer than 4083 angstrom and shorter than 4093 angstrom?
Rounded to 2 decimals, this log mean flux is 0.99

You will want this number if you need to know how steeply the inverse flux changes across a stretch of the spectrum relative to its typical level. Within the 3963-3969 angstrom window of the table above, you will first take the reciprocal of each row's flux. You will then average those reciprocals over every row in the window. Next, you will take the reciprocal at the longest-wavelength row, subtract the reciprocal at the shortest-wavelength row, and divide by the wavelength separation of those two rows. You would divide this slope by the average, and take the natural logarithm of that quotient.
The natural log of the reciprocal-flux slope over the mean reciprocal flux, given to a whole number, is -1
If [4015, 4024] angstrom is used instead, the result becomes -5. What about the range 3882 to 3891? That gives -3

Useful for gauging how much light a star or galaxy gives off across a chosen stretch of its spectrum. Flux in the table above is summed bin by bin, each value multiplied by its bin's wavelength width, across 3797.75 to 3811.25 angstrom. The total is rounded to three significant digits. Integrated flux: 116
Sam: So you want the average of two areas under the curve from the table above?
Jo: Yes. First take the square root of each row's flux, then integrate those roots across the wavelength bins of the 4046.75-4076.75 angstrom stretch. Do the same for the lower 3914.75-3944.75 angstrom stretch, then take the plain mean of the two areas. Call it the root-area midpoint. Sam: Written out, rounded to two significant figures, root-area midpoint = 85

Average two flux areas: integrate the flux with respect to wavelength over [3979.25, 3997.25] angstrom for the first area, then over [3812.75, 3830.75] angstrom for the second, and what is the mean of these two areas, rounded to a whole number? 163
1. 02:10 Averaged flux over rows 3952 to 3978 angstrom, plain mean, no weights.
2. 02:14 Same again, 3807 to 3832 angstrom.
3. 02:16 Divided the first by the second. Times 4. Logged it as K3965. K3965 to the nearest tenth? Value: 3.1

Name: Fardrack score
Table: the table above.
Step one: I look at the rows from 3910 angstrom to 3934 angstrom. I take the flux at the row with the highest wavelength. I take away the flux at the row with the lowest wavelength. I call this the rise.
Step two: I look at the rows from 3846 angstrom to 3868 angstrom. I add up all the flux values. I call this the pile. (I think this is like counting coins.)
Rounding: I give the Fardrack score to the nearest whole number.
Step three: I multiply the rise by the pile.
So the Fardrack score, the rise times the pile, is -1157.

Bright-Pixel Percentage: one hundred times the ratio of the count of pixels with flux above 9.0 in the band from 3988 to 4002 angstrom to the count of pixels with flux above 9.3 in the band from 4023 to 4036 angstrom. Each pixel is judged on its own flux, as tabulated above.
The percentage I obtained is 129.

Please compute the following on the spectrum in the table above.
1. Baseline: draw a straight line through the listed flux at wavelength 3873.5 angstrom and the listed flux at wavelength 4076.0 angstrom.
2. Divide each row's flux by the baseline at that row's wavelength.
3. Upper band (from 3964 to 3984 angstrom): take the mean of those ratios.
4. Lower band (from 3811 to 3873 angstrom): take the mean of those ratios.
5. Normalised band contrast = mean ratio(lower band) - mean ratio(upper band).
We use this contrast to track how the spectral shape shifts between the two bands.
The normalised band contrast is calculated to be 0.23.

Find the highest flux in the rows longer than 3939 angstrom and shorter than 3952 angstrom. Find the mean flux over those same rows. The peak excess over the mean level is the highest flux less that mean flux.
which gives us 0.6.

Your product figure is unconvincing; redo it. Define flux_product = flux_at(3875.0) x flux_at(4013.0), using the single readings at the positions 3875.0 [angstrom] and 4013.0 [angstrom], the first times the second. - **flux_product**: 90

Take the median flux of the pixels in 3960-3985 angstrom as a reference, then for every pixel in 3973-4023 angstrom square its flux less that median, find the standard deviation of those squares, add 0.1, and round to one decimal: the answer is 1.8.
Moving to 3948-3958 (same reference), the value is 0.6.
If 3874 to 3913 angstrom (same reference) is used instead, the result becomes 1.6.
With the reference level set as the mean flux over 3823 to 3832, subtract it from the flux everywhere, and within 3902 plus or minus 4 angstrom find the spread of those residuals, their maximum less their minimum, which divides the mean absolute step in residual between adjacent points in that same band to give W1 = 0.42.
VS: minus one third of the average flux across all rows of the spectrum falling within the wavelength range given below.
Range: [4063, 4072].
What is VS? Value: -3.24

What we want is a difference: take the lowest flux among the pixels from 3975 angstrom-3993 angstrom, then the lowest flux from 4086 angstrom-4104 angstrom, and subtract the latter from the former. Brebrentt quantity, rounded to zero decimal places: 2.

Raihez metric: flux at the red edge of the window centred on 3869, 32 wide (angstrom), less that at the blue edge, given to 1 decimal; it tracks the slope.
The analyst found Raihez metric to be -1.1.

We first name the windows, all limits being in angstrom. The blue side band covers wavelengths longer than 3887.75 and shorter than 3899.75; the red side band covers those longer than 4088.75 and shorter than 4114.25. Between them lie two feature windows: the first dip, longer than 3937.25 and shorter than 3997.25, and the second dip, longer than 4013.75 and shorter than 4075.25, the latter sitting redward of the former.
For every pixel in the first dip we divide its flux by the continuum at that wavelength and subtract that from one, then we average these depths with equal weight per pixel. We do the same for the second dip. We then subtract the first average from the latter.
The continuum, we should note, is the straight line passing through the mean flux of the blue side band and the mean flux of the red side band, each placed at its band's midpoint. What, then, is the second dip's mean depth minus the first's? -0.16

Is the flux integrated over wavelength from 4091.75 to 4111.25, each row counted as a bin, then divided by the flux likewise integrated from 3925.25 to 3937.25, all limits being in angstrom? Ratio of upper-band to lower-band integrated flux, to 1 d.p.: 3.0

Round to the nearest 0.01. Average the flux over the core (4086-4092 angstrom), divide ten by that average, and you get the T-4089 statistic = 1.00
